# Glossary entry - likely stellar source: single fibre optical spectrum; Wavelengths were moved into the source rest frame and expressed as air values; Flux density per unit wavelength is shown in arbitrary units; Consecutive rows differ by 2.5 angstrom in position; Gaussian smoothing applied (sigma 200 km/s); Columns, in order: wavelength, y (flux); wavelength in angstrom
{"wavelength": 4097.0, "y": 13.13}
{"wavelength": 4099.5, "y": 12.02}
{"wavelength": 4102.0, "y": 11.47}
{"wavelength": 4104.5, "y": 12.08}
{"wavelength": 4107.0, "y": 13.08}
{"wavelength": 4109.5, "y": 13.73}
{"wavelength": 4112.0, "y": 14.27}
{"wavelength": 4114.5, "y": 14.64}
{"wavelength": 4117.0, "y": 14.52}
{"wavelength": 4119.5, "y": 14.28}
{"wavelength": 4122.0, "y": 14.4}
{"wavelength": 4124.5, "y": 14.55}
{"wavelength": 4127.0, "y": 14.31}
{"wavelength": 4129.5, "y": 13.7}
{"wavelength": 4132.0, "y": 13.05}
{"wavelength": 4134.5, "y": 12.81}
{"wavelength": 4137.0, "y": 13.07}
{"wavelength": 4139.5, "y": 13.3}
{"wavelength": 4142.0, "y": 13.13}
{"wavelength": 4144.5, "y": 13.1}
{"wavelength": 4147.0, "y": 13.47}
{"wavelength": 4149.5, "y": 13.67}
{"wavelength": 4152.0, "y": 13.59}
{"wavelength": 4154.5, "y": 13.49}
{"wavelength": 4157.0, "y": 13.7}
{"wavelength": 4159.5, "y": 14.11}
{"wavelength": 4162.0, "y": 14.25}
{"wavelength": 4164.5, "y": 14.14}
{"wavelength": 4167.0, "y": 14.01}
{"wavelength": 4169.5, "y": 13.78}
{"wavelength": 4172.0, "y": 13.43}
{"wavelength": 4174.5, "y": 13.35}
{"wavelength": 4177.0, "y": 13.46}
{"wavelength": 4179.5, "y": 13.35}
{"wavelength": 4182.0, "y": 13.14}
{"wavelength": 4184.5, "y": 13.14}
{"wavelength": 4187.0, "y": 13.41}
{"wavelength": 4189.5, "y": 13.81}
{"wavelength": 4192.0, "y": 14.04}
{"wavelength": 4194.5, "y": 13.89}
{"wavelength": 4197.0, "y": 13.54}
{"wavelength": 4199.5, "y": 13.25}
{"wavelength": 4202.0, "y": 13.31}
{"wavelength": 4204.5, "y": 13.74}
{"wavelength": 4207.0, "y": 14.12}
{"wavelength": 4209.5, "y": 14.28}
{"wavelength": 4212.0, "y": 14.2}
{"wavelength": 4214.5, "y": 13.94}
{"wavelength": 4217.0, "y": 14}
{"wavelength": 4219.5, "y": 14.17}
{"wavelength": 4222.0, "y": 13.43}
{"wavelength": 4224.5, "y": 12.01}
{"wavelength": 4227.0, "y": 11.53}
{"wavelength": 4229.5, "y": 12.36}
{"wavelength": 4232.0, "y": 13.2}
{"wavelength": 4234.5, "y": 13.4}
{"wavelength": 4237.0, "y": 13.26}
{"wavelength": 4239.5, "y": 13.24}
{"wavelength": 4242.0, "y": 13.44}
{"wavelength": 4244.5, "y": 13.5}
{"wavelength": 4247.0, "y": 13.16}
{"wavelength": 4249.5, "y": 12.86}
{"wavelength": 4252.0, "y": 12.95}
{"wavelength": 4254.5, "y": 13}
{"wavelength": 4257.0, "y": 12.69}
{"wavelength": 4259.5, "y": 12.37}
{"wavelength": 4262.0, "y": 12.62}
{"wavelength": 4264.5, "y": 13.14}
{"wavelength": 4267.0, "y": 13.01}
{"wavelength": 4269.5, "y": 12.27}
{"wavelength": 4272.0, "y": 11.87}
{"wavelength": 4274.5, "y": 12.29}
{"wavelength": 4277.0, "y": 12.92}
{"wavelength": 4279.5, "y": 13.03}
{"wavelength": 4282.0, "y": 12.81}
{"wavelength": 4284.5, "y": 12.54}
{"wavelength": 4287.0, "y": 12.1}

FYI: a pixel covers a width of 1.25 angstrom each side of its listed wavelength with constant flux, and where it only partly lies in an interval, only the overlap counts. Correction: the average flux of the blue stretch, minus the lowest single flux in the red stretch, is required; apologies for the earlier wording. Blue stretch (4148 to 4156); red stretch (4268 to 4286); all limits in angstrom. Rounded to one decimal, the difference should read 1.7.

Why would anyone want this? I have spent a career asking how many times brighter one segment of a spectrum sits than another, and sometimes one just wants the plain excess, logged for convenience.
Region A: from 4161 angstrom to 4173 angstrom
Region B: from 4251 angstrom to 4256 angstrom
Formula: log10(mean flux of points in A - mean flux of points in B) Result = -0.02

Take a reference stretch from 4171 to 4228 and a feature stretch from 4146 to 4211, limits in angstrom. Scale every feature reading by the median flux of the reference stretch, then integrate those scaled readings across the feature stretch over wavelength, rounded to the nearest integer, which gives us 66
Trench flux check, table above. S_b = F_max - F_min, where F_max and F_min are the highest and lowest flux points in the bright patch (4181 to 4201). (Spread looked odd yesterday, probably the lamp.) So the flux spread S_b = 0.90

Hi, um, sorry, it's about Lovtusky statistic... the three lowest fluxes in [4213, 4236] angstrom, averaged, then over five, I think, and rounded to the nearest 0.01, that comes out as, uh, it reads 2.39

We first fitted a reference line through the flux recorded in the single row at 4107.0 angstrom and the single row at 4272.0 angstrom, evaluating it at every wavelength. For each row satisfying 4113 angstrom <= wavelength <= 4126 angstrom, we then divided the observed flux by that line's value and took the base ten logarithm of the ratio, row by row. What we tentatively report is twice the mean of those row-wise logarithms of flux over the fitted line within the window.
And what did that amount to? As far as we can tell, 0.094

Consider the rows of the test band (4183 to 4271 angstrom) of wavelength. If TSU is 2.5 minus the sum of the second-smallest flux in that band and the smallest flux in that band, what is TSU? -21.0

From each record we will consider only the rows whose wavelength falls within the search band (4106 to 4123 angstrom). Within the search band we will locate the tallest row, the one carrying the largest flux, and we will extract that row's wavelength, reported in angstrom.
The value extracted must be 4114.5 angstrom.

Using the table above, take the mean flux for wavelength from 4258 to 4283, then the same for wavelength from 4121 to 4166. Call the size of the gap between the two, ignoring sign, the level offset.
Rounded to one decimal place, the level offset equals 1.0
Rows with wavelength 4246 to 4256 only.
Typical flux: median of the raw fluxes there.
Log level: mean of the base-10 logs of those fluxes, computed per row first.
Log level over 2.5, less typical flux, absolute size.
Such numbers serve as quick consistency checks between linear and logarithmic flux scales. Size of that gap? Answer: 12.5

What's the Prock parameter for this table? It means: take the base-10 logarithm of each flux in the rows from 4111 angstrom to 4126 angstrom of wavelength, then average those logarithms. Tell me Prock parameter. 1.16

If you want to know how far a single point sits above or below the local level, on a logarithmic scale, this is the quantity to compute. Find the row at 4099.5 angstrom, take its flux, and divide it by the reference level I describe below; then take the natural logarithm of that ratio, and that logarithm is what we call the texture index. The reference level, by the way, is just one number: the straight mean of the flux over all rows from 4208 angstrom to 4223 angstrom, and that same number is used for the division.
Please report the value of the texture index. -0.15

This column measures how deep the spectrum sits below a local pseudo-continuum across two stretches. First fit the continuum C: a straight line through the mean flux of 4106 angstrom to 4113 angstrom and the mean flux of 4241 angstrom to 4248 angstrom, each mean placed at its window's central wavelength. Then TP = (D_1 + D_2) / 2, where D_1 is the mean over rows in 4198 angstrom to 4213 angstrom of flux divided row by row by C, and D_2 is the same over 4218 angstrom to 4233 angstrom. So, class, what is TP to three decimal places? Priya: 0.990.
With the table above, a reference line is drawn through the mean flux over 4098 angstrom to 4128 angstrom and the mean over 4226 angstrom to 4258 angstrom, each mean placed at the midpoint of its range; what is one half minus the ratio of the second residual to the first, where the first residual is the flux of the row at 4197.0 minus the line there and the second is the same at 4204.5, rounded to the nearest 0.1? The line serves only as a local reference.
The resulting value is -1.2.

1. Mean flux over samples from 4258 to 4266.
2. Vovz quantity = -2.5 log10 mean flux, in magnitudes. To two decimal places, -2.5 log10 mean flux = -2.76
